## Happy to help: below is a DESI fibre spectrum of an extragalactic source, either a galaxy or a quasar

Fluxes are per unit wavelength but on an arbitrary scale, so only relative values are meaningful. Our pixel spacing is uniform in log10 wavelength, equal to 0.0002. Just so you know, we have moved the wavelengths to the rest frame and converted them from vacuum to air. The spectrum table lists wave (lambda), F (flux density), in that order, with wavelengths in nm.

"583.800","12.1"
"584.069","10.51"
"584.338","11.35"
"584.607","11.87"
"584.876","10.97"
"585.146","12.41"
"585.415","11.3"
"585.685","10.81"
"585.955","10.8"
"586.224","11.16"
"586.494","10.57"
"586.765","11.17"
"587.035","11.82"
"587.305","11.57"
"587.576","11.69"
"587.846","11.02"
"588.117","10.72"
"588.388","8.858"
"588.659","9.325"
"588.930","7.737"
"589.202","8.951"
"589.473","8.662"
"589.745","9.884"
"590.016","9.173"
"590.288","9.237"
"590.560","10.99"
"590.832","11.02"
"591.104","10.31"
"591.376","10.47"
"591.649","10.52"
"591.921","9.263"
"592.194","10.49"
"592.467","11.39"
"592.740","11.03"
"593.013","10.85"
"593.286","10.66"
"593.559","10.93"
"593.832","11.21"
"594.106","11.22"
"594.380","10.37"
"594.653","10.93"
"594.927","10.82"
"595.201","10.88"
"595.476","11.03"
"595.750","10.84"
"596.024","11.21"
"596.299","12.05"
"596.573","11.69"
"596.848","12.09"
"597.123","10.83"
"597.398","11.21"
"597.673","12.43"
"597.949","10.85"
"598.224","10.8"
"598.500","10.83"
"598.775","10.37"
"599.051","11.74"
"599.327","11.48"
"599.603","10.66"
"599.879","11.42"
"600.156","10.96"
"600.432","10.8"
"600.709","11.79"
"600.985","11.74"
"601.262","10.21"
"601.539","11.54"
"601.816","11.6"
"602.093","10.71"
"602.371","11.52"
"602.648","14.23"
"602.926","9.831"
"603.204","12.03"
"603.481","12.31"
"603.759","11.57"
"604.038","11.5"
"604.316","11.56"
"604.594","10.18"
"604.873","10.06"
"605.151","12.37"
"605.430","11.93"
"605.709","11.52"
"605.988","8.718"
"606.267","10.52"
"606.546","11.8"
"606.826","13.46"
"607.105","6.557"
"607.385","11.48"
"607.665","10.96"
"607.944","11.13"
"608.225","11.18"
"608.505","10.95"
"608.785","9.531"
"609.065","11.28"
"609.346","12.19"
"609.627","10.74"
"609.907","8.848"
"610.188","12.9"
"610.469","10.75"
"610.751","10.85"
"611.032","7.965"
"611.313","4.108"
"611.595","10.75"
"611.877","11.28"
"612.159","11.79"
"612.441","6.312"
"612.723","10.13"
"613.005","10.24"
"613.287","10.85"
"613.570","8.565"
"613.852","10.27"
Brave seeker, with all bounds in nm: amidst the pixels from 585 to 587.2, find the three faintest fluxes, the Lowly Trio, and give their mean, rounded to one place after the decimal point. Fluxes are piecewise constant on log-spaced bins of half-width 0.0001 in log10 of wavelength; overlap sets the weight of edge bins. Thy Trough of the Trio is 10.7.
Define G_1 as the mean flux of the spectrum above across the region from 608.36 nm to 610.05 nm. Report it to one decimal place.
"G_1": 10.6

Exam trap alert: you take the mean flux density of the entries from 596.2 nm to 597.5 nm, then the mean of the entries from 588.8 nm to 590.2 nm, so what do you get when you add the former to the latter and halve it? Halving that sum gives 10.2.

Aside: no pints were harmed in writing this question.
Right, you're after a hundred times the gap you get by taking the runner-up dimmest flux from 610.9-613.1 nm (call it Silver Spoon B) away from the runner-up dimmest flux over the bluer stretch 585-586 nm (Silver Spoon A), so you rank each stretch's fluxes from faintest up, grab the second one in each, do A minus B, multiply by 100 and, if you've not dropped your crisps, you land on 450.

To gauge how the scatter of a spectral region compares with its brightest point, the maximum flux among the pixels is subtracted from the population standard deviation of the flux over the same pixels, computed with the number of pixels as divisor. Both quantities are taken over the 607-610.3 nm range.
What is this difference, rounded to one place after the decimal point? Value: -11.3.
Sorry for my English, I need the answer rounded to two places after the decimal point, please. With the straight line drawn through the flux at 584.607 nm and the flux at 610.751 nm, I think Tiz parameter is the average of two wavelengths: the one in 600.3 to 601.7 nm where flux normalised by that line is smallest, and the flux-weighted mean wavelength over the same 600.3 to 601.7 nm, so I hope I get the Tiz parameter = 601.12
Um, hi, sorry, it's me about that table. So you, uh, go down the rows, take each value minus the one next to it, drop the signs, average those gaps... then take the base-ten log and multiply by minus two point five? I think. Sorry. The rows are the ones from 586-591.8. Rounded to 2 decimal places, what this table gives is 0.44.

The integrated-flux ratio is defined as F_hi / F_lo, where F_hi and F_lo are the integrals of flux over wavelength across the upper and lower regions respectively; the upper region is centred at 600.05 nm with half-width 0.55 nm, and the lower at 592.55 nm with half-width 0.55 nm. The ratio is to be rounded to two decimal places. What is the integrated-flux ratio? 1.01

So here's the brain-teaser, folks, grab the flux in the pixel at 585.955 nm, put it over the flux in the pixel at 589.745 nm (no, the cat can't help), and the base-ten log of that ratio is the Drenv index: 0.038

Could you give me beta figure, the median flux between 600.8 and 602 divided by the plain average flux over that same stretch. 1.03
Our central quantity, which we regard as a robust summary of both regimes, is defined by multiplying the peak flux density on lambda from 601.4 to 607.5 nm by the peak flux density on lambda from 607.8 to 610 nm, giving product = 173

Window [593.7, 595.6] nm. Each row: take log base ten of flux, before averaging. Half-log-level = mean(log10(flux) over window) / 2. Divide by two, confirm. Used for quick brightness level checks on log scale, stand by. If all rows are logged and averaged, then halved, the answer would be 0.519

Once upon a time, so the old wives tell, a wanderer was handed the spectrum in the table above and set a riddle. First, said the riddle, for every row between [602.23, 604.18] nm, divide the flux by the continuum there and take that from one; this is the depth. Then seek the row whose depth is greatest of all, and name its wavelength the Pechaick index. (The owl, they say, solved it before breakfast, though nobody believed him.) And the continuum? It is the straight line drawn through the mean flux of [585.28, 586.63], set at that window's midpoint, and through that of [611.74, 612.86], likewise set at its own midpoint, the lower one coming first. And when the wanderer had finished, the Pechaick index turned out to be 602.926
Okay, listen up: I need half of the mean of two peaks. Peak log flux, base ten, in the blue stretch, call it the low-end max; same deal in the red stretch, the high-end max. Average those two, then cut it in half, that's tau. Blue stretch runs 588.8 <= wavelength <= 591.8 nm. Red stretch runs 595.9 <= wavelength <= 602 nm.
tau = 0.534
